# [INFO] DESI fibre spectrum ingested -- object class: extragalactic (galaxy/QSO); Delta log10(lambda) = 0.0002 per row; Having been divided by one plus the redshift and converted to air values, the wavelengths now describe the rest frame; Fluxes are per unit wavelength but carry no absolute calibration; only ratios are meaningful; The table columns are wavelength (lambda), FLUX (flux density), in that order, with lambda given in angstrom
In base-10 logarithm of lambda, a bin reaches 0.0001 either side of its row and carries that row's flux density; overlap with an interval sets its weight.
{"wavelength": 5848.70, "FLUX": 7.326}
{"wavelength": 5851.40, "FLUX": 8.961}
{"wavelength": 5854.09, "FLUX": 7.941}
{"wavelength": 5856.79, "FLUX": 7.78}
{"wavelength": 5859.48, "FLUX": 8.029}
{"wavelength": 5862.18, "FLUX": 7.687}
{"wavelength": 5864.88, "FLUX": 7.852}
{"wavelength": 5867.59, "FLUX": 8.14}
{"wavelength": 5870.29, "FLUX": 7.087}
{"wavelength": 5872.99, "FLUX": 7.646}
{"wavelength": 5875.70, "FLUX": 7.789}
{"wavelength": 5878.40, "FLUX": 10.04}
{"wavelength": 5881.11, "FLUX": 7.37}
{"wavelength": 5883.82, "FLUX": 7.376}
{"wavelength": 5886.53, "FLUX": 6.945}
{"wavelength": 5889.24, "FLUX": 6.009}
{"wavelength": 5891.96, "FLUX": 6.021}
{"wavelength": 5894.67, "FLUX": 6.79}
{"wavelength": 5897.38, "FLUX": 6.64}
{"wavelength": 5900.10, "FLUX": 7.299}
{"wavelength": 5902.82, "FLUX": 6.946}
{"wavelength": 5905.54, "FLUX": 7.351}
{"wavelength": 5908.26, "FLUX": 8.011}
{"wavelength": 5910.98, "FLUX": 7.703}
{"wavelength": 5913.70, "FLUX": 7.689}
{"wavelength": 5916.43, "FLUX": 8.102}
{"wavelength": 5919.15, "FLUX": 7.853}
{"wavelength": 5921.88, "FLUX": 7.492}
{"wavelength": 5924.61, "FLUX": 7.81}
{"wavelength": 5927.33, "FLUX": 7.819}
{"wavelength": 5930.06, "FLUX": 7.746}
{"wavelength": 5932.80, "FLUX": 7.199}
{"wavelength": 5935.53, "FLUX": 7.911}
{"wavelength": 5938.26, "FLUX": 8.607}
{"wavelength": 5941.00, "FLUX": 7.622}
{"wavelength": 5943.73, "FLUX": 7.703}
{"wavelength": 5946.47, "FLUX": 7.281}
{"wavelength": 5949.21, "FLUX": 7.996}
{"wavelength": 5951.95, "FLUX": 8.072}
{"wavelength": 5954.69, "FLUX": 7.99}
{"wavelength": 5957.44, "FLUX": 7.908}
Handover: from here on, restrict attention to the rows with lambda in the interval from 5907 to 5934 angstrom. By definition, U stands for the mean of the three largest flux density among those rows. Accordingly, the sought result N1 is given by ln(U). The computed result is 2.08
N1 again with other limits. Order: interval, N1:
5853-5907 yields 2.17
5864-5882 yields 2.16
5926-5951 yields 2.10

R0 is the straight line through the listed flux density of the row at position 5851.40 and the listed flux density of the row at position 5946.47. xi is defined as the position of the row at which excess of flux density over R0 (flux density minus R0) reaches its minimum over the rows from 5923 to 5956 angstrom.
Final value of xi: 5932.80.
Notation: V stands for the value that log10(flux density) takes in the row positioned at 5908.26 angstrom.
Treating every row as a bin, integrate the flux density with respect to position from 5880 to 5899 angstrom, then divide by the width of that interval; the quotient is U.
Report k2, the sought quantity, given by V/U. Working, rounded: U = 6.7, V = 0.904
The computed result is 0.134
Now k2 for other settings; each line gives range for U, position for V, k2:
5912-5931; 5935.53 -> 0.115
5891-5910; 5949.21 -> 0.128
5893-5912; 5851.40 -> 0.132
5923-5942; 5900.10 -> 0.110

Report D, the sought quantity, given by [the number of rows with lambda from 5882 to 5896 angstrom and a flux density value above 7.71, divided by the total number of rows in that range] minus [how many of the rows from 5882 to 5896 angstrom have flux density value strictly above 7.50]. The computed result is 0.0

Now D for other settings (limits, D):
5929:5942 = -3.4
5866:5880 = -3.4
